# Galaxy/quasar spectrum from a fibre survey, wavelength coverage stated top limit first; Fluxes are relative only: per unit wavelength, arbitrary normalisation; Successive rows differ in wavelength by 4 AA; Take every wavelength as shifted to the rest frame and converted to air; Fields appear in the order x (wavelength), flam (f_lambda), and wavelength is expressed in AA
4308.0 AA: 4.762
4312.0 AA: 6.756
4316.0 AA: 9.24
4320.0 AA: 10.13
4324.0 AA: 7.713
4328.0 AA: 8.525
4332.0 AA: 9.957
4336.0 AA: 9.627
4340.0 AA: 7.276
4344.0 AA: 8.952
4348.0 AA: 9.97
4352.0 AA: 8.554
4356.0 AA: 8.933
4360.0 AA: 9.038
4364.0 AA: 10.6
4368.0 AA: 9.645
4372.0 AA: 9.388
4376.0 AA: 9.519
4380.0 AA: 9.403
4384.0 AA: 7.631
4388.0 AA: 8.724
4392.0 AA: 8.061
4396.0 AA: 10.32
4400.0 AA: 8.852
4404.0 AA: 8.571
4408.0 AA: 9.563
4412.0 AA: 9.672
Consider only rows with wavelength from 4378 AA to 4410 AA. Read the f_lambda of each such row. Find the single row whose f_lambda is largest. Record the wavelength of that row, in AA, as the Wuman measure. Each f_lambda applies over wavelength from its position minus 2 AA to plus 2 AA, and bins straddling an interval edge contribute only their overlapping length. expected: 4396.0 AA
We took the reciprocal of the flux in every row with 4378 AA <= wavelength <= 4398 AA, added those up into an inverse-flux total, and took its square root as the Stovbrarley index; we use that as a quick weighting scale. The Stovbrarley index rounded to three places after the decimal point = 0.757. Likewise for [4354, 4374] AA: 0.726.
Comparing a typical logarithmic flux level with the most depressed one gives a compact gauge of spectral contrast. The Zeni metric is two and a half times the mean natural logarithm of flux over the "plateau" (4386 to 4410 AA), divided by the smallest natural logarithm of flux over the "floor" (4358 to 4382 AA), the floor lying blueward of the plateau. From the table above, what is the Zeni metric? 2.49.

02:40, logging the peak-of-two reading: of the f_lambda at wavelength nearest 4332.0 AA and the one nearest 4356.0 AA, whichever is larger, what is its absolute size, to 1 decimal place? 10.0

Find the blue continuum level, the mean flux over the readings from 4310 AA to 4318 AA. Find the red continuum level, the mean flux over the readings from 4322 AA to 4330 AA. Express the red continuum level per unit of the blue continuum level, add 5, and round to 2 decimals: 6.02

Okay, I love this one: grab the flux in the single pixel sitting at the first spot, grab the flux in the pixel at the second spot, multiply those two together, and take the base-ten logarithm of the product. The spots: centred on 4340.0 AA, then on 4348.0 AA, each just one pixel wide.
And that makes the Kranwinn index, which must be 1.861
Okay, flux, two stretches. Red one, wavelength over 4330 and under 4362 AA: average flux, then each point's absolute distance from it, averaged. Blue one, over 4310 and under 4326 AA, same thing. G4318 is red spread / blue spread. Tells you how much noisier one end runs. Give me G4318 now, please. 0.50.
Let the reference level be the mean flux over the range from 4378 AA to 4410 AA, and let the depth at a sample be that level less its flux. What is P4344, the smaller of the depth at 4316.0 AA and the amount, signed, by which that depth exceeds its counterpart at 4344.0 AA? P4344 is 0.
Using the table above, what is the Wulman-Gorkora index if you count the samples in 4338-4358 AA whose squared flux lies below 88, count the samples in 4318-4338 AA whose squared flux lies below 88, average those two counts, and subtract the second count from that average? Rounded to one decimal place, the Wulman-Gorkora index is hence 1.0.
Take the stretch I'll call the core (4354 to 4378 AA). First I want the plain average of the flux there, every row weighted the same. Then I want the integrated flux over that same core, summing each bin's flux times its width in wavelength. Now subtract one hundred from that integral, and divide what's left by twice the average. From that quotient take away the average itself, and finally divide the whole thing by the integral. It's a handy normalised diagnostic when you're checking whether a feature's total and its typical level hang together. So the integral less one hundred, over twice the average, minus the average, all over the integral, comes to -0.01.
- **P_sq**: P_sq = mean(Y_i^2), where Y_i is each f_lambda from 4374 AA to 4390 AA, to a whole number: 78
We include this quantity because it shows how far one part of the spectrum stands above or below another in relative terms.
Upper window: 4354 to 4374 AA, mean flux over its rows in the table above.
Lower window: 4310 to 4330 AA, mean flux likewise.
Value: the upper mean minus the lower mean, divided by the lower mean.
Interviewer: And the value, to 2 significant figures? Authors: 0.12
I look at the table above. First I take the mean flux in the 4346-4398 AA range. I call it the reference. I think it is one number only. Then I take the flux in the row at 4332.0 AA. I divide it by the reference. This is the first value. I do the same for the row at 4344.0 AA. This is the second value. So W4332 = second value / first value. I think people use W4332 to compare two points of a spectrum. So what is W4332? 0.90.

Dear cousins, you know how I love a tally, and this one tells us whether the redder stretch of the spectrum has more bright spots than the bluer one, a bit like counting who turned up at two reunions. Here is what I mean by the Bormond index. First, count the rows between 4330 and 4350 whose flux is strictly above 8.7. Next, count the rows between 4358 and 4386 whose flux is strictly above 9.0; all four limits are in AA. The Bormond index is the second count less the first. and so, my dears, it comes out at 2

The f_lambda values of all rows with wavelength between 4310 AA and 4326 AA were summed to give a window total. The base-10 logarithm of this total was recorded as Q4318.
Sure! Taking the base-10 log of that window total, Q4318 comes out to 1.53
